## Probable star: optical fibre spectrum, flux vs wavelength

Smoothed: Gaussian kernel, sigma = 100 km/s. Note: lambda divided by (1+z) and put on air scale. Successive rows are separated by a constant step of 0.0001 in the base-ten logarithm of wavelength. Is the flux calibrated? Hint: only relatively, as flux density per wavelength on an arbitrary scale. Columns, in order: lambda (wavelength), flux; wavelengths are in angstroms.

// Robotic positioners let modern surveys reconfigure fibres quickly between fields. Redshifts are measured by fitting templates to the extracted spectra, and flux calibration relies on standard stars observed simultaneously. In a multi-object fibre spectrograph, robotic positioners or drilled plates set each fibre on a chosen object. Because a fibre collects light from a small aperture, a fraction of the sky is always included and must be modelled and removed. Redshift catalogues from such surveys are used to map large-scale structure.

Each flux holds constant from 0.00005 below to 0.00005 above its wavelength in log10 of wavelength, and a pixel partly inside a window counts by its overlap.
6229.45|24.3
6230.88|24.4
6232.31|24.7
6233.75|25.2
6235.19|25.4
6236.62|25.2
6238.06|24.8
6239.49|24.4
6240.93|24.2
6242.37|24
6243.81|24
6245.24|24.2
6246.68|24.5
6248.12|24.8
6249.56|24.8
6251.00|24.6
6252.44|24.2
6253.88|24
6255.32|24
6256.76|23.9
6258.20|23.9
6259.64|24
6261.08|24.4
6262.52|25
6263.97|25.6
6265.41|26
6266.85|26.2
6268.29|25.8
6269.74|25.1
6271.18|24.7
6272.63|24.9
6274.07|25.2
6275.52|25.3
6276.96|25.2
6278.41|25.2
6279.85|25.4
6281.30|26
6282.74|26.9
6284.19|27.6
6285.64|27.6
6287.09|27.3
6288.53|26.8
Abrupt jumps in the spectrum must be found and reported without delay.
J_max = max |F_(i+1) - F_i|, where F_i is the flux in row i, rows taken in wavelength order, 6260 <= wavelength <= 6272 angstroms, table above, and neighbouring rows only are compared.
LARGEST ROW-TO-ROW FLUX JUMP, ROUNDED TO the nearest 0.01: 0.70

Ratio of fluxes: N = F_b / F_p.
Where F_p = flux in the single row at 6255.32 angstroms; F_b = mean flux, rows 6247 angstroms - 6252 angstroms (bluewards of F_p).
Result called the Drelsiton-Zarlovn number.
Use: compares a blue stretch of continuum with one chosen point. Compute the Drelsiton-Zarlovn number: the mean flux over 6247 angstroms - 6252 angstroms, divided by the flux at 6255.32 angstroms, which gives 1.03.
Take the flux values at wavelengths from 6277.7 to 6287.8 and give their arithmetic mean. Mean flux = 26.57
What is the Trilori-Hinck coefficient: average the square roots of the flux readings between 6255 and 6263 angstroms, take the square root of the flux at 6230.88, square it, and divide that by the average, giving 4.96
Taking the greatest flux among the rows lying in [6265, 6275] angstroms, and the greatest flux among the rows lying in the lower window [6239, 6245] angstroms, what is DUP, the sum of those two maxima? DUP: 50.6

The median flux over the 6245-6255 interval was 24.5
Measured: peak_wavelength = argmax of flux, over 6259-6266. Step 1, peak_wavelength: 6265.41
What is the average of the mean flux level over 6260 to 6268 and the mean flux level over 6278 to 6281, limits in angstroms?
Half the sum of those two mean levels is 25.4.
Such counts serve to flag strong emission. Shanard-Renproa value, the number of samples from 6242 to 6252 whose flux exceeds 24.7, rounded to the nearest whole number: 2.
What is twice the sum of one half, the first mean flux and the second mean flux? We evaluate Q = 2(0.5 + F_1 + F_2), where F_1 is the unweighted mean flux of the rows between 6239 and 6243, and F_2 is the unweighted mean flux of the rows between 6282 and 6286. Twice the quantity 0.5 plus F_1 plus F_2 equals 104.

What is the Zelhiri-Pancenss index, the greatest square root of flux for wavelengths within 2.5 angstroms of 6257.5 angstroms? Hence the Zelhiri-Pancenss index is 4.90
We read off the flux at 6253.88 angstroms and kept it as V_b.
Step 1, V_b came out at 24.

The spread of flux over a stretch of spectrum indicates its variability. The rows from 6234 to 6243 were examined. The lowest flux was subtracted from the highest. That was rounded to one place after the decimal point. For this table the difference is 1.4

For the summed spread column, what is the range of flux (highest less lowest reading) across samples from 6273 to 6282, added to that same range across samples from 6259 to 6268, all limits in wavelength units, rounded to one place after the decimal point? 3.0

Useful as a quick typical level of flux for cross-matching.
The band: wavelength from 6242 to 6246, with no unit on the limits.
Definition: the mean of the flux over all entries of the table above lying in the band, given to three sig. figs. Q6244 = 24.1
